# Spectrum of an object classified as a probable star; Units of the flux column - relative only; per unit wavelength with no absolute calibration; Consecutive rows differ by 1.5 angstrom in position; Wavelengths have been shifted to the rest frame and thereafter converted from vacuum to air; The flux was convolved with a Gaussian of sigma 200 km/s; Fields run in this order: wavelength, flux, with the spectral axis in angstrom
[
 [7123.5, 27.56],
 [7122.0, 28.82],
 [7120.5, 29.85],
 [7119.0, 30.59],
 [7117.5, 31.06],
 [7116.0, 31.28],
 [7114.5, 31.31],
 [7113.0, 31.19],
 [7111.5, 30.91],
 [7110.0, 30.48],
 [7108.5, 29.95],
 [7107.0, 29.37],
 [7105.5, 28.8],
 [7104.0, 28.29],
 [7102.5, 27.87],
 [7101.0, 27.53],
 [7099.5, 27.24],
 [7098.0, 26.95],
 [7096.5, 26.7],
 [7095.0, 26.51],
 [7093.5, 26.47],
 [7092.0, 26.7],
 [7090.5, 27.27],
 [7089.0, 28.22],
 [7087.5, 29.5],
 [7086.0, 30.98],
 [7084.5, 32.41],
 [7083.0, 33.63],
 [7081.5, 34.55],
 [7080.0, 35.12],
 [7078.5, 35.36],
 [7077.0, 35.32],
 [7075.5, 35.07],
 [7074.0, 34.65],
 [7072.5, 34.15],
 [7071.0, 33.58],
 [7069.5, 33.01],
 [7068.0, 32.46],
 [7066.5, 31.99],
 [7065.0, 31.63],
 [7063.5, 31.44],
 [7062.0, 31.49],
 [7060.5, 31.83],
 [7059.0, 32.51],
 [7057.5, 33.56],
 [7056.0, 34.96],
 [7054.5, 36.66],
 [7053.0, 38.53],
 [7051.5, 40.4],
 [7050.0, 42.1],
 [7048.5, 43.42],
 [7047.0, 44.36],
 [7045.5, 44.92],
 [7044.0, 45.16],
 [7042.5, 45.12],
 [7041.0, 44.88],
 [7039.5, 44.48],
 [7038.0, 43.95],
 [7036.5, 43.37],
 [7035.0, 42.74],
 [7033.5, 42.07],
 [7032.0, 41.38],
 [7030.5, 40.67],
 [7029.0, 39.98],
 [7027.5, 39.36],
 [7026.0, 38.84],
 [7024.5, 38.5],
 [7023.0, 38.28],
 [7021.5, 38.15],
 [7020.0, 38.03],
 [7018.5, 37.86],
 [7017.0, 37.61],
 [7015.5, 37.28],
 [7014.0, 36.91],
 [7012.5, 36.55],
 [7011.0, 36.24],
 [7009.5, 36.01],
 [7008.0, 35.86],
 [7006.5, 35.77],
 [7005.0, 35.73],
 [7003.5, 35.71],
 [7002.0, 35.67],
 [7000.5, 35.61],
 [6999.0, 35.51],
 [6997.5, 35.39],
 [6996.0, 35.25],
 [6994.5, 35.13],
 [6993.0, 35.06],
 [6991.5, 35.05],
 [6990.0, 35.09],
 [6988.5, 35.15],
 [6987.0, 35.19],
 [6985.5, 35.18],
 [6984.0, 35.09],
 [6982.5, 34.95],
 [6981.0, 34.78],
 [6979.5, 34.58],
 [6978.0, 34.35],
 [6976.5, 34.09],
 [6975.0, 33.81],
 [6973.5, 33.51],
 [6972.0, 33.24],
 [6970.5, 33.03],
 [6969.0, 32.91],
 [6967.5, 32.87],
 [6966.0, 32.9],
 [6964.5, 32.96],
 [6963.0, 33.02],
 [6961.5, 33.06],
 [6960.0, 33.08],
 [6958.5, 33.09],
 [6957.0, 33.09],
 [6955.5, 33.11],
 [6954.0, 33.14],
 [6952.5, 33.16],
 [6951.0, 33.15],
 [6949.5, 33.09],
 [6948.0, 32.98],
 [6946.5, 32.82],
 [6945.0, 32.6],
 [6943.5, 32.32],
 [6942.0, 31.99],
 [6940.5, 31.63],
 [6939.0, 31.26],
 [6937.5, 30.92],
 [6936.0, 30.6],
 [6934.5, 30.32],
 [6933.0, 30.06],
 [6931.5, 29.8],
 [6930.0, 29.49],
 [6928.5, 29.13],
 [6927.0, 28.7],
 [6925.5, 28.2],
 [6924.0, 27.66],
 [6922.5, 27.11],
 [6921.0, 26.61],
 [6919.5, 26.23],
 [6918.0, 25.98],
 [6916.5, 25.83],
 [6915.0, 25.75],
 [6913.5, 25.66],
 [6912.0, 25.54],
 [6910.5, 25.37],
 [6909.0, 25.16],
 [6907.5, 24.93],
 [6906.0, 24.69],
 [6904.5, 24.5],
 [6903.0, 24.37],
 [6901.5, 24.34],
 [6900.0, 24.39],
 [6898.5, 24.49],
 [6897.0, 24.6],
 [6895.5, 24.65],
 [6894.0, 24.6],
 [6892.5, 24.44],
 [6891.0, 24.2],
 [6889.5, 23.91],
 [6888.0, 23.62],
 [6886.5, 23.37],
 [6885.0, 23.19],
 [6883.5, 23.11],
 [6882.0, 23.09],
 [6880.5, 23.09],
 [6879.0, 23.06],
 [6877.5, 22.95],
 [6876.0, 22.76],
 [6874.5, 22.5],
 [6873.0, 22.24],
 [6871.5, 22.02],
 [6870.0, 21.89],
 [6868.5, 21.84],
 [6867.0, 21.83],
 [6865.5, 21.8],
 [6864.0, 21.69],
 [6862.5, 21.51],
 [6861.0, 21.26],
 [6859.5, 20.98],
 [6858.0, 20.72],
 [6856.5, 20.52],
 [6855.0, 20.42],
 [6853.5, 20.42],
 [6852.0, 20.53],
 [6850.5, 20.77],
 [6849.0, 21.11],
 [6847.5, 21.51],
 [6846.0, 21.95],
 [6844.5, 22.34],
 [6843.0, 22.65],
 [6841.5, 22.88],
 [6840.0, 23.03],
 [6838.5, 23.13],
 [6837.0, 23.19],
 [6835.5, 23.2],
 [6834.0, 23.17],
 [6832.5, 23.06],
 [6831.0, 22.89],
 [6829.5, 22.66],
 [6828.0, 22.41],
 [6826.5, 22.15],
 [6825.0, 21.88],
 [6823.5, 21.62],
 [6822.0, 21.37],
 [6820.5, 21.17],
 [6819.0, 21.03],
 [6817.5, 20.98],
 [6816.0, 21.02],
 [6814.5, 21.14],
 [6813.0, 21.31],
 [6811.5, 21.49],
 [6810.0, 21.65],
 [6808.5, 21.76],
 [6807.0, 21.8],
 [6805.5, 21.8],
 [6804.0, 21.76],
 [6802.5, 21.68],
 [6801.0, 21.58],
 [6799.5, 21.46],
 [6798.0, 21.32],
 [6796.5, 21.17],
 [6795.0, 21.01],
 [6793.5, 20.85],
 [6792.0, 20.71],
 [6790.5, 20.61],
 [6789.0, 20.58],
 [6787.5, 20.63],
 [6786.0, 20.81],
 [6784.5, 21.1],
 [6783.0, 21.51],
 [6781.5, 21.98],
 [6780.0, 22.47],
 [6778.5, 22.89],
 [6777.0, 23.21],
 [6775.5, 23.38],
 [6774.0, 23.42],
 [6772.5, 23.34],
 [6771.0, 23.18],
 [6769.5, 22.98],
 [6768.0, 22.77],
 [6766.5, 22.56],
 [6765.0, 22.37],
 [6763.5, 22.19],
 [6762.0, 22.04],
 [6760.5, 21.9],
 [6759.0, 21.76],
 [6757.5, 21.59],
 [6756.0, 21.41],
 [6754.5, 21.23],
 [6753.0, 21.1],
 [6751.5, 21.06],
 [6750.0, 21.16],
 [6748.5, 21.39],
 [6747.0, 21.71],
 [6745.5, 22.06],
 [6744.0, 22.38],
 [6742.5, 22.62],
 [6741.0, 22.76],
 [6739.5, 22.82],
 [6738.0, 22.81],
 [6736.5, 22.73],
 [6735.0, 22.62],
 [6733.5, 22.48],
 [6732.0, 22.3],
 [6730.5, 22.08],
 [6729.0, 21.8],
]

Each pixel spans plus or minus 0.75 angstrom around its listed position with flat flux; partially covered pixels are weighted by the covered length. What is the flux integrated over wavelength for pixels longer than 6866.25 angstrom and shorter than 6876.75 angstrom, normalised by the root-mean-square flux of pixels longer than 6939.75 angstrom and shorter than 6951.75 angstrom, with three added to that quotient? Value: 10.1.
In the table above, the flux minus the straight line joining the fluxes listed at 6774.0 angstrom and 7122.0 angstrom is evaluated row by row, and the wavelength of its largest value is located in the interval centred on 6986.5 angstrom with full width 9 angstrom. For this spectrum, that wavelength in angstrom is 6985.5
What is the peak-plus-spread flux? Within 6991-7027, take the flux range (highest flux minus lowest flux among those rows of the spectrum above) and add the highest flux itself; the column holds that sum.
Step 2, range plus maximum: 43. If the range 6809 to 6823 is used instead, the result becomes 22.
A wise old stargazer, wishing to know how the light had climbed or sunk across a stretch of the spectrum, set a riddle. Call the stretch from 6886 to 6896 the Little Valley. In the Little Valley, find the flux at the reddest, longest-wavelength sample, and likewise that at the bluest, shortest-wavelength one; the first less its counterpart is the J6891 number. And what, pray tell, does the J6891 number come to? 1.28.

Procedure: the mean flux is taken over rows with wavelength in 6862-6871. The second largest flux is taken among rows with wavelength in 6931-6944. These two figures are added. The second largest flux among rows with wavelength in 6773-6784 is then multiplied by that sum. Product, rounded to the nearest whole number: 1257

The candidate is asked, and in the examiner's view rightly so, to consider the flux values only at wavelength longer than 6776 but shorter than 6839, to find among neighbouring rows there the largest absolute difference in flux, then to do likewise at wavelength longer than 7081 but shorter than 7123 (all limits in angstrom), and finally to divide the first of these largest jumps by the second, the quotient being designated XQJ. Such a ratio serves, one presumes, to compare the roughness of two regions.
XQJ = 0.33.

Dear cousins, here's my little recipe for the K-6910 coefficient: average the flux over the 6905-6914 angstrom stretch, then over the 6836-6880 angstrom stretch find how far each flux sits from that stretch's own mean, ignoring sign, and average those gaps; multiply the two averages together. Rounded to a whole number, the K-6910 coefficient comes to 19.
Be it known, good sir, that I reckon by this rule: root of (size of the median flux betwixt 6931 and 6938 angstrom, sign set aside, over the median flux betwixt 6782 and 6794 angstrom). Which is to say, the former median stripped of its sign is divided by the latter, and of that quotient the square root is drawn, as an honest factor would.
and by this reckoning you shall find 1.21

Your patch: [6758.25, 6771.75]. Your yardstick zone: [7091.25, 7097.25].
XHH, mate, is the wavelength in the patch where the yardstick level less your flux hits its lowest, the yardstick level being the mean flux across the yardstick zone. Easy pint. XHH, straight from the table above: 6771.0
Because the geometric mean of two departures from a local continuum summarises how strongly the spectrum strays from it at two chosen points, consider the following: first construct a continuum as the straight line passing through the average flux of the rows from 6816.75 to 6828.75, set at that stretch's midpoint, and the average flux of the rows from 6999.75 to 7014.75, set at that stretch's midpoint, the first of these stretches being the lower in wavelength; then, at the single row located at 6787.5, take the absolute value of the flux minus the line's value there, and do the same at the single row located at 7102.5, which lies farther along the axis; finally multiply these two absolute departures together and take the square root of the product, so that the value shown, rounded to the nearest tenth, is 5.3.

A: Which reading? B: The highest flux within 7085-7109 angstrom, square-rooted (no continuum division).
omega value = 5.6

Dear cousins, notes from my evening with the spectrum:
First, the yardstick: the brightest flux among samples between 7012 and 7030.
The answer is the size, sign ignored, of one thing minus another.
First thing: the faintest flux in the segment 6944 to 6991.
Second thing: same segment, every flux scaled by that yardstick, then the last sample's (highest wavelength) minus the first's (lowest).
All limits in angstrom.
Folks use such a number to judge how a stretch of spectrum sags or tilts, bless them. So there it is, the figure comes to 32.5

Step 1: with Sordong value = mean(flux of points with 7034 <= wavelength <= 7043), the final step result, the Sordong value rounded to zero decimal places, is 44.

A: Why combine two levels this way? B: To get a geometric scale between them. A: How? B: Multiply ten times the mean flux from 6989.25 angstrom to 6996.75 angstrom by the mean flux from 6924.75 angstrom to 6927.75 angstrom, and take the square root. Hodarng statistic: 100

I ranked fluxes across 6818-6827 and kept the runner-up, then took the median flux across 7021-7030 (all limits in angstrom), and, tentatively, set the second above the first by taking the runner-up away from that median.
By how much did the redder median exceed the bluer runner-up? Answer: 17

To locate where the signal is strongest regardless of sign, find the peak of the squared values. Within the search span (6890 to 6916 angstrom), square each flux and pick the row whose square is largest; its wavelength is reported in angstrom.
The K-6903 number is 6915.0 angstrom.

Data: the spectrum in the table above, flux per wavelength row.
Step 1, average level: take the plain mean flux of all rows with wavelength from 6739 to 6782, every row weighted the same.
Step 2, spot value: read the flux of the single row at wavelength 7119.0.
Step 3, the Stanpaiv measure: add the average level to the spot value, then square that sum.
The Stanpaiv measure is 2794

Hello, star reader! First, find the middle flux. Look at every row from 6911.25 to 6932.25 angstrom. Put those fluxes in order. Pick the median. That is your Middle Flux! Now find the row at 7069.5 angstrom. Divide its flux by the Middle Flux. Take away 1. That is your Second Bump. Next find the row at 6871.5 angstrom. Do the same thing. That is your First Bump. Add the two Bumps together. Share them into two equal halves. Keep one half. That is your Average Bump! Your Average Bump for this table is 0.024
